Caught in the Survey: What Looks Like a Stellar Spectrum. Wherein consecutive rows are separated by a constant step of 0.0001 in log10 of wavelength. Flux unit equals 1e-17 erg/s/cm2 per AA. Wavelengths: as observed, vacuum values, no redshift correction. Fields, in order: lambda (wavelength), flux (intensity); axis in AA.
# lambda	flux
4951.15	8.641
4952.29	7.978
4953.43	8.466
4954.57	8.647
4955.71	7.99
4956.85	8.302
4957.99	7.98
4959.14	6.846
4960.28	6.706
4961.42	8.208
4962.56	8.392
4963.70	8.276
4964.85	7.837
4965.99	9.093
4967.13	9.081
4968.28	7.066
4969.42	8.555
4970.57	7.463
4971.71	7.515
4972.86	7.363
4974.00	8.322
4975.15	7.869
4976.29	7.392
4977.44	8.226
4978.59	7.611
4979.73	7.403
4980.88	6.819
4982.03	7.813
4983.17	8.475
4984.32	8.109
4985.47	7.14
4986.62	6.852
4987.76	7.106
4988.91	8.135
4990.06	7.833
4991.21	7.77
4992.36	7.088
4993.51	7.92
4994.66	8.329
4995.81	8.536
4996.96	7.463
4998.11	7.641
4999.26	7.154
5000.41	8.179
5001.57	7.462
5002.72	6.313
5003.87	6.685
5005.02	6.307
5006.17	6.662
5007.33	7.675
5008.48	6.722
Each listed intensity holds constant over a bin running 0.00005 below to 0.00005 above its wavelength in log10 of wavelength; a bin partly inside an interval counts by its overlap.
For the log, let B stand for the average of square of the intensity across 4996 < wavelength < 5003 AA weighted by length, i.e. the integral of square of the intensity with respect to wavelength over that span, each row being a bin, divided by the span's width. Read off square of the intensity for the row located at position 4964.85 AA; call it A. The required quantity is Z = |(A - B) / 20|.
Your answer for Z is 0.26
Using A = 61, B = 56.2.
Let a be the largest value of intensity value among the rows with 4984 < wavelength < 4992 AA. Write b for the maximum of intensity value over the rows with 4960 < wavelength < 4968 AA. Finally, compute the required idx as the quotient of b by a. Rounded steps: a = 8.135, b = 9.093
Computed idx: 1.12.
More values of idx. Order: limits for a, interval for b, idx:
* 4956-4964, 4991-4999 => 1.02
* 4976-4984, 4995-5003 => 1.01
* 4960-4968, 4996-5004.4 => 0.90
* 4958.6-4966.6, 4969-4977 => 0.94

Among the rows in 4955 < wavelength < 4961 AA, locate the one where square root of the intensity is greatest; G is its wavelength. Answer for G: 4956.85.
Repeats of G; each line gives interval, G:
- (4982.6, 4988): 4983.17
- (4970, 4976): 4974.00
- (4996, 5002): 5000.41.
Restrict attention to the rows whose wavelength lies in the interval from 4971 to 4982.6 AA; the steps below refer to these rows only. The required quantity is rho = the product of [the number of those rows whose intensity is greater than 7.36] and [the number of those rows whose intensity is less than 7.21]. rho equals 9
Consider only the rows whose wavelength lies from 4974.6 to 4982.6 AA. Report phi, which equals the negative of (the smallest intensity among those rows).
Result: -6.82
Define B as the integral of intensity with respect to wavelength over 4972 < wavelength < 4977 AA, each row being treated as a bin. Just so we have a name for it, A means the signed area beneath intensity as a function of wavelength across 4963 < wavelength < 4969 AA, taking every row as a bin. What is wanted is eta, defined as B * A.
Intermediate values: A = 50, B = 39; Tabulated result 1921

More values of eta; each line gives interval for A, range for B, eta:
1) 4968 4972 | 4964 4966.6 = 678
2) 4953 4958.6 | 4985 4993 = 2748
